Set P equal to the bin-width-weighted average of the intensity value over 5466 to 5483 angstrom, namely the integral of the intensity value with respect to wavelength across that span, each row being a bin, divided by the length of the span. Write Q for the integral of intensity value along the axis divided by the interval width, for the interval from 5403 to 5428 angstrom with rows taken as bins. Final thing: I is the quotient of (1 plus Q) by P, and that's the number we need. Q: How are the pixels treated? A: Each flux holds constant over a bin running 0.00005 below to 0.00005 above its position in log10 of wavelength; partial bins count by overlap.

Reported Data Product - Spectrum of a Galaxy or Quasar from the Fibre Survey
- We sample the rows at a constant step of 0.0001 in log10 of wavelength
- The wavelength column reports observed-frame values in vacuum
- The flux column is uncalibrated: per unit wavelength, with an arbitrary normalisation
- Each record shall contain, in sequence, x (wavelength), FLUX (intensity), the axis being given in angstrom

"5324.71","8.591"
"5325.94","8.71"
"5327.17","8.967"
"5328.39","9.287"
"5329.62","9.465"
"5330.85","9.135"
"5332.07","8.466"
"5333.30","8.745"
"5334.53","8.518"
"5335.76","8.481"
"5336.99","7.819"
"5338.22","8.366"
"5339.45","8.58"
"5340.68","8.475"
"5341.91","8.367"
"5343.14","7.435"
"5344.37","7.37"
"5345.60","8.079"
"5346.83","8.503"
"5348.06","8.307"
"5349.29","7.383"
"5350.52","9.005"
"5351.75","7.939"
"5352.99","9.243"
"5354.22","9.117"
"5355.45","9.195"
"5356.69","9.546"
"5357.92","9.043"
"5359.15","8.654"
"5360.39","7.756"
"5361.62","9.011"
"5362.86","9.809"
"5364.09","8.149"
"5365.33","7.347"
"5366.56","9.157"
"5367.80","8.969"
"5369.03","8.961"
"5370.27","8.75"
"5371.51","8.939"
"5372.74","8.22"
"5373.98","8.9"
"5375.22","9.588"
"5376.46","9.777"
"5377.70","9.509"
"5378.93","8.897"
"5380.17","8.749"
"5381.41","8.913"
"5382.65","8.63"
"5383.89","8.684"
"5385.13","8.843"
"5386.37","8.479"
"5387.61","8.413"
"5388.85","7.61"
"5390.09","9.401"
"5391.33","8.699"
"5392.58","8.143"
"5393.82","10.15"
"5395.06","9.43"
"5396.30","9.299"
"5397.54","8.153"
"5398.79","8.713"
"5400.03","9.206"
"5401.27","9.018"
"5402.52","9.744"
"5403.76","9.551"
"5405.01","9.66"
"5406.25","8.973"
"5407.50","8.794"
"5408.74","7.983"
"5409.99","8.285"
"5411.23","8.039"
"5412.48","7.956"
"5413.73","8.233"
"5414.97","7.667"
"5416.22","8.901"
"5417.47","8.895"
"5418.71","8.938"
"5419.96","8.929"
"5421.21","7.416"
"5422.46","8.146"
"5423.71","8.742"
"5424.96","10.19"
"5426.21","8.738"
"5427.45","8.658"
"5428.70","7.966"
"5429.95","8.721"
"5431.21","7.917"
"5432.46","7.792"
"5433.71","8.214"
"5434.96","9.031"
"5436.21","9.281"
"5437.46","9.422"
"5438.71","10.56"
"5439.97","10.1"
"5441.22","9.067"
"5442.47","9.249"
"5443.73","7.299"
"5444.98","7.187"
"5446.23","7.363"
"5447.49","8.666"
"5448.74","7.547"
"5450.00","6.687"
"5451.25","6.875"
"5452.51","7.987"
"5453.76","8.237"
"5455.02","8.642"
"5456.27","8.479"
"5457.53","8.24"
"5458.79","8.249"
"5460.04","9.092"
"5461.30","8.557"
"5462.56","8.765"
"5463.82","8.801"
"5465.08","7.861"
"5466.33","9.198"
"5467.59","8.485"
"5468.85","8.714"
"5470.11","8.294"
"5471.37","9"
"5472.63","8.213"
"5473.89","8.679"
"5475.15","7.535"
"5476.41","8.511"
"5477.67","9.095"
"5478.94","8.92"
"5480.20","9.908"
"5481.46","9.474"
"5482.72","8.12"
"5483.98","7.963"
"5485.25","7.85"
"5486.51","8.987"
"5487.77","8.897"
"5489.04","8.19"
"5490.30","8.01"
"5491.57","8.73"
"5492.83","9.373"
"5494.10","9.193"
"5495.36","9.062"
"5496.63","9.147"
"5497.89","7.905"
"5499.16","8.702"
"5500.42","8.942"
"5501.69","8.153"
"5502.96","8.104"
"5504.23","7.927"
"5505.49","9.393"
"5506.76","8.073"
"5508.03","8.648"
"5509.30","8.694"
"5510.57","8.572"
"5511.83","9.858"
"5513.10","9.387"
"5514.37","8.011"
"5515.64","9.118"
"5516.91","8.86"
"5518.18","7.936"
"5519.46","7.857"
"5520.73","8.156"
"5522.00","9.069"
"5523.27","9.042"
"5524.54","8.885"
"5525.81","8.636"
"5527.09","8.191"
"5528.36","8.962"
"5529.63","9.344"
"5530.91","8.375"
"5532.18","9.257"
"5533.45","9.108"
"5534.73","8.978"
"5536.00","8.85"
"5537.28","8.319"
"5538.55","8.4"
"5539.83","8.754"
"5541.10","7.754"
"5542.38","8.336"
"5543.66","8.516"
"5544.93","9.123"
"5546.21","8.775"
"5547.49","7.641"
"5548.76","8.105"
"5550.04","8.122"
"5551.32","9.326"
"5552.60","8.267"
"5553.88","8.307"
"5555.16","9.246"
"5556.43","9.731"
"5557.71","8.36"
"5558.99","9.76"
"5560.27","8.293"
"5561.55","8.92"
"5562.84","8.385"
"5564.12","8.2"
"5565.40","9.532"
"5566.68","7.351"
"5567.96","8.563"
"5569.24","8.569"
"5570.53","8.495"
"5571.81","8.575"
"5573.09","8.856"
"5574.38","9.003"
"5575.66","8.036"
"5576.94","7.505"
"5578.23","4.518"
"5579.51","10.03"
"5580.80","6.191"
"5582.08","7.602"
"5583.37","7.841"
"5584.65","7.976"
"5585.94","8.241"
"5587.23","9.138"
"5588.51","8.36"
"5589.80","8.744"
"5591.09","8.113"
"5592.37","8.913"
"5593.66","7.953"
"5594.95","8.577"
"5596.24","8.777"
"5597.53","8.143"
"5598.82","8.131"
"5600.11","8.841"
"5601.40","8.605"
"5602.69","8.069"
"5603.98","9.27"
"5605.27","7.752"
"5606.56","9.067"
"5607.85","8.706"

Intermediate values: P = 8.73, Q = 8.64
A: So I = 1.10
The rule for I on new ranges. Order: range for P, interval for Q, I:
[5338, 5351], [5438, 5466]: 1.15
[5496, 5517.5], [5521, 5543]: 1.12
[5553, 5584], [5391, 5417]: 1.18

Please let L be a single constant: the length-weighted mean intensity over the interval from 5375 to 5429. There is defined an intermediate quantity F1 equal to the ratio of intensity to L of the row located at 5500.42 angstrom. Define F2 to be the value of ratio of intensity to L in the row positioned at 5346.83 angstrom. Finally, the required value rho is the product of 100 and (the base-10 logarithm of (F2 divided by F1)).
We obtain -2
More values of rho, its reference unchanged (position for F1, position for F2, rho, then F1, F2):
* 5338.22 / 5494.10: 4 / 0.95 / 1.05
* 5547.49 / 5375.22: 10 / 0.87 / 1.09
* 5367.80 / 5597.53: -4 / 1.02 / 0.93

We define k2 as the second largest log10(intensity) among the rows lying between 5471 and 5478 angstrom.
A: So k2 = 0.95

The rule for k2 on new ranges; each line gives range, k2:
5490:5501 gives 0.96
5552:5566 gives 0.99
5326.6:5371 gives 0.98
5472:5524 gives 0.99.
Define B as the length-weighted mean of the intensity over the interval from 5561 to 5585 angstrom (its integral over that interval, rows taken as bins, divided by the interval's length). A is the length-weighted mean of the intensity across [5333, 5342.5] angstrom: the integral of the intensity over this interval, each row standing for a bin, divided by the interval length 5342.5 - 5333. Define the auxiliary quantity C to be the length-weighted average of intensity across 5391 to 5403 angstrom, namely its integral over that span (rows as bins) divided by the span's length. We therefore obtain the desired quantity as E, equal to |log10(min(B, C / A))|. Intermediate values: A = 8.4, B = 8.11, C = 9.1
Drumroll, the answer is 0.032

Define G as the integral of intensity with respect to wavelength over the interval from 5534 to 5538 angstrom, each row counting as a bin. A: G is 34.9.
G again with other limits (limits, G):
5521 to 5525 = 35.8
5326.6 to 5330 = 31.4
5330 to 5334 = 35.3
